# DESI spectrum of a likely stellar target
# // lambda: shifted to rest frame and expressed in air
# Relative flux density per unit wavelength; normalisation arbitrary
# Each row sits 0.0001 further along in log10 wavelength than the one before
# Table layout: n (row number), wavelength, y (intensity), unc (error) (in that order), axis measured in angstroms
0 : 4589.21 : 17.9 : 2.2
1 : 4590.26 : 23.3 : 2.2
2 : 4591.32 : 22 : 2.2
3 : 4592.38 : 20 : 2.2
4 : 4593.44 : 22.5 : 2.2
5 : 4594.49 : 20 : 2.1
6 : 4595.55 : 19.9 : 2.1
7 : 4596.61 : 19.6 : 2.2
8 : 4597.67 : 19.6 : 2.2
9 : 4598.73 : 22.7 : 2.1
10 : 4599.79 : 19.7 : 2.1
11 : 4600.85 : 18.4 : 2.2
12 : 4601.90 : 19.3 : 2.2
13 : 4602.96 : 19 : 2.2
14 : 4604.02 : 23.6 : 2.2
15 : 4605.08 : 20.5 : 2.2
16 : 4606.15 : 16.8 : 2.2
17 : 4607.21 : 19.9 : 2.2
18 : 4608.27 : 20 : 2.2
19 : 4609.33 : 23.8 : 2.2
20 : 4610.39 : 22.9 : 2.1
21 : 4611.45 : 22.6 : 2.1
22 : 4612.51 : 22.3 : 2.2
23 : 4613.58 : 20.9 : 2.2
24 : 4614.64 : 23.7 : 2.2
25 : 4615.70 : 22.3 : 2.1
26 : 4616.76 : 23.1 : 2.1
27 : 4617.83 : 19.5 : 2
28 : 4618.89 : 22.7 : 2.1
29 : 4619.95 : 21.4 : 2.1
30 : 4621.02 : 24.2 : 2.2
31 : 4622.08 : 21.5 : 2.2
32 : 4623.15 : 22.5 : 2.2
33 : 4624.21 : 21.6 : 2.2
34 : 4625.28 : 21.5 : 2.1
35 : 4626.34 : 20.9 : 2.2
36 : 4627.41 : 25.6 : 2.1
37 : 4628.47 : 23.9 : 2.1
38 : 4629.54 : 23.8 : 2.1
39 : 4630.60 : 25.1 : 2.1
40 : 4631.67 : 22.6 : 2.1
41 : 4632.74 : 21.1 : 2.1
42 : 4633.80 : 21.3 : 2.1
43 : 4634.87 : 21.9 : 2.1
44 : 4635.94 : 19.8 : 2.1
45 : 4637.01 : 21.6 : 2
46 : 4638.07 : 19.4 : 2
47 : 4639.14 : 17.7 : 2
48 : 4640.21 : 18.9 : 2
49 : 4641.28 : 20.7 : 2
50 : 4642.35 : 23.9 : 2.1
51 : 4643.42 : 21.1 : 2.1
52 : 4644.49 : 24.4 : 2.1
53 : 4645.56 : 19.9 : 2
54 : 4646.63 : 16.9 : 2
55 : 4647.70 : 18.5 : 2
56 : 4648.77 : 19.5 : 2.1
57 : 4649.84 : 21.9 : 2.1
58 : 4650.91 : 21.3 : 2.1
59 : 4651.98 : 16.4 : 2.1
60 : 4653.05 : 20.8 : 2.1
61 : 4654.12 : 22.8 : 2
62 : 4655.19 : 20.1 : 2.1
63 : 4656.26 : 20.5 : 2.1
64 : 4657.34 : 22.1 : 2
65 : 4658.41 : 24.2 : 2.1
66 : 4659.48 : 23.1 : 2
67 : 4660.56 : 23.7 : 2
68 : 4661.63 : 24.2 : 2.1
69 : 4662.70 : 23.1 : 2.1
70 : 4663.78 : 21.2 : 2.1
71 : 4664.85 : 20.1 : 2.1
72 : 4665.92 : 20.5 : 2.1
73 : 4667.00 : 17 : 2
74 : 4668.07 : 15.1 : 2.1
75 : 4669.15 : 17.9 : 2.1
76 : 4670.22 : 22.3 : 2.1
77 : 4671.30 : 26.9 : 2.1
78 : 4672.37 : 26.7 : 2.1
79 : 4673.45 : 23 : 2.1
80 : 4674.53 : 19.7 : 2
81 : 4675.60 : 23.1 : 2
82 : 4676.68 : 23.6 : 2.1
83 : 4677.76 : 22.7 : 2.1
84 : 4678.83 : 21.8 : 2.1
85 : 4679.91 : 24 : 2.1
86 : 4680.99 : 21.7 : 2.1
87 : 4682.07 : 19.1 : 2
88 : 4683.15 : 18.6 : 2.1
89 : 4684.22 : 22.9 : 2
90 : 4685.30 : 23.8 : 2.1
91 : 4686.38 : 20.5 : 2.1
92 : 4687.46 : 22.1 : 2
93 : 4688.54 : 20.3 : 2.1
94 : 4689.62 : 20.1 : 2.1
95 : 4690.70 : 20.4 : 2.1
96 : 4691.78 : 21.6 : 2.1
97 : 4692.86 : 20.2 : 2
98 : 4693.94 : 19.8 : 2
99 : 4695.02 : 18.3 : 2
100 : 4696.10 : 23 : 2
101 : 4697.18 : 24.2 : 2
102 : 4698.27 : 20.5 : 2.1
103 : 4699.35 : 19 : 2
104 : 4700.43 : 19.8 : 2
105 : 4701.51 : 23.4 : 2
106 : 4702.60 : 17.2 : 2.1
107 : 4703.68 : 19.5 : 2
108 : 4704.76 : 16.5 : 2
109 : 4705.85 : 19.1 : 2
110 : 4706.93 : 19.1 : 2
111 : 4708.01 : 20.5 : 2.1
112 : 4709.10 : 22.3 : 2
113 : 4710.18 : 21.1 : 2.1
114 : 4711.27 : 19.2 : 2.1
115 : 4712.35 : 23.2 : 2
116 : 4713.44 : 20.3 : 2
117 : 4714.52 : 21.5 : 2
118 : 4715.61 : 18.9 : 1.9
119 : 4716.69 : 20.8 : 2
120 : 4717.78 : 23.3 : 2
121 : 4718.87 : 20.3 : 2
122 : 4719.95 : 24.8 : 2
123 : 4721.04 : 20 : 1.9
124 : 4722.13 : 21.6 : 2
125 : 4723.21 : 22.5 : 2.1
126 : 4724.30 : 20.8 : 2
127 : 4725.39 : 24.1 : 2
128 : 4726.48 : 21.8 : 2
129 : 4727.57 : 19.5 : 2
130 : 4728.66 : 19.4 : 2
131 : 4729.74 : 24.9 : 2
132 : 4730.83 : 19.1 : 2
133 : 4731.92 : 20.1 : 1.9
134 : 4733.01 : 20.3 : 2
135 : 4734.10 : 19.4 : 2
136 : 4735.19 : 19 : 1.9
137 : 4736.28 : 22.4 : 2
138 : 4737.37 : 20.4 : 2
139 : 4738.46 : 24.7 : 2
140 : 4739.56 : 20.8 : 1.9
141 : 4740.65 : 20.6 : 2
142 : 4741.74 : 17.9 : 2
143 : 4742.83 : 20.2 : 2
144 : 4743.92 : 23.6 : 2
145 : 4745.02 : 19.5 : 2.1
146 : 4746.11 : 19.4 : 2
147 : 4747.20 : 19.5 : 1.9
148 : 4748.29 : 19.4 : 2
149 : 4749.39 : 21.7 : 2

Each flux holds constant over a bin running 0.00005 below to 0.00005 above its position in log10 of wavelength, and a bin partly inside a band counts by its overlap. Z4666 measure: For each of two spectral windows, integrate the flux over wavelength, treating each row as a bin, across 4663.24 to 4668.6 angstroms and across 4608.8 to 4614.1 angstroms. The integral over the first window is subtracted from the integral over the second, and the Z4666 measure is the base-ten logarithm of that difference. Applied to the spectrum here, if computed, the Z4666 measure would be 1.27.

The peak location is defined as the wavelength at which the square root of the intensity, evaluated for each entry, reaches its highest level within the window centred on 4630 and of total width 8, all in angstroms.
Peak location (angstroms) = 4627.41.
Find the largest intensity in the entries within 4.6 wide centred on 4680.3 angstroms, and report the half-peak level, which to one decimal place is 12.0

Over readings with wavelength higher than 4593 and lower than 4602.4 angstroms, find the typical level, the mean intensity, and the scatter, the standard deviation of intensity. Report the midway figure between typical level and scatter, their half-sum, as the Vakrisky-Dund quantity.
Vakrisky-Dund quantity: 10.8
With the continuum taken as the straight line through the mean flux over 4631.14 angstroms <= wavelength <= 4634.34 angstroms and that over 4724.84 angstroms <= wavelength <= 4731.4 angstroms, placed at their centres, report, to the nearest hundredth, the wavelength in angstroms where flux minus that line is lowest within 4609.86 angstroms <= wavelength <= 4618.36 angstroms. 4617.83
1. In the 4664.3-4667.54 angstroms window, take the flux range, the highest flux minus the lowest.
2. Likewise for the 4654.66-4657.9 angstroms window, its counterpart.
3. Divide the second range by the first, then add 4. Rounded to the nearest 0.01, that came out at 4.57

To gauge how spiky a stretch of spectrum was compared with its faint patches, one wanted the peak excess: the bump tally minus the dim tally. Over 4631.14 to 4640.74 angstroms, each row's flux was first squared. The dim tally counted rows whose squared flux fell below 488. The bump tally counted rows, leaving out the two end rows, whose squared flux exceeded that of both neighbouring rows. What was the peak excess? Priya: -6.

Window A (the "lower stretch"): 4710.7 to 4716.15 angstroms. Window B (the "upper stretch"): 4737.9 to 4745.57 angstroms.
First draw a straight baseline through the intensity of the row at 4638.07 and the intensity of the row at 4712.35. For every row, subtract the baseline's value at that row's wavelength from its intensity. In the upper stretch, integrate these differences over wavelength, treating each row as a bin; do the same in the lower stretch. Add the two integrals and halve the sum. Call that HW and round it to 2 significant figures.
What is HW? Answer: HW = -21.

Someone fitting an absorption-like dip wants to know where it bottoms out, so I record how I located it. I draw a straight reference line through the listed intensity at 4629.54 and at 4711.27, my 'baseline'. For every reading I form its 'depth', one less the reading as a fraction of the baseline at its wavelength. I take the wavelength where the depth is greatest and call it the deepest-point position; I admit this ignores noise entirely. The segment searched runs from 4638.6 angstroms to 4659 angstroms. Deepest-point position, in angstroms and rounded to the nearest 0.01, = 4651.98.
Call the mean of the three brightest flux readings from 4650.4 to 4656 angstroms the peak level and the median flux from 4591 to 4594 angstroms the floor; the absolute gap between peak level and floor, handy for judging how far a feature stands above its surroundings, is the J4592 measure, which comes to 0.4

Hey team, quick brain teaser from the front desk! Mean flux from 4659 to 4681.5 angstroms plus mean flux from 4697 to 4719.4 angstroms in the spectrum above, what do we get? 42.4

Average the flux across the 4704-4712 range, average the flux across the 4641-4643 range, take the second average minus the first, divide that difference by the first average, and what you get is 0.13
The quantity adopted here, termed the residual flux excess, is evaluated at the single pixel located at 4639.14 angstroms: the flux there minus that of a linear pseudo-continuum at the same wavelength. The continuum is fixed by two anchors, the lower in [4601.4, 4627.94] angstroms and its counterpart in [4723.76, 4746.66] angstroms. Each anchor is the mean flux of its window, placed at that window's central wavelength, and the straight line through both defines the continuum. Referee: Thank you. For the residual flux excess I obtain -3.8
